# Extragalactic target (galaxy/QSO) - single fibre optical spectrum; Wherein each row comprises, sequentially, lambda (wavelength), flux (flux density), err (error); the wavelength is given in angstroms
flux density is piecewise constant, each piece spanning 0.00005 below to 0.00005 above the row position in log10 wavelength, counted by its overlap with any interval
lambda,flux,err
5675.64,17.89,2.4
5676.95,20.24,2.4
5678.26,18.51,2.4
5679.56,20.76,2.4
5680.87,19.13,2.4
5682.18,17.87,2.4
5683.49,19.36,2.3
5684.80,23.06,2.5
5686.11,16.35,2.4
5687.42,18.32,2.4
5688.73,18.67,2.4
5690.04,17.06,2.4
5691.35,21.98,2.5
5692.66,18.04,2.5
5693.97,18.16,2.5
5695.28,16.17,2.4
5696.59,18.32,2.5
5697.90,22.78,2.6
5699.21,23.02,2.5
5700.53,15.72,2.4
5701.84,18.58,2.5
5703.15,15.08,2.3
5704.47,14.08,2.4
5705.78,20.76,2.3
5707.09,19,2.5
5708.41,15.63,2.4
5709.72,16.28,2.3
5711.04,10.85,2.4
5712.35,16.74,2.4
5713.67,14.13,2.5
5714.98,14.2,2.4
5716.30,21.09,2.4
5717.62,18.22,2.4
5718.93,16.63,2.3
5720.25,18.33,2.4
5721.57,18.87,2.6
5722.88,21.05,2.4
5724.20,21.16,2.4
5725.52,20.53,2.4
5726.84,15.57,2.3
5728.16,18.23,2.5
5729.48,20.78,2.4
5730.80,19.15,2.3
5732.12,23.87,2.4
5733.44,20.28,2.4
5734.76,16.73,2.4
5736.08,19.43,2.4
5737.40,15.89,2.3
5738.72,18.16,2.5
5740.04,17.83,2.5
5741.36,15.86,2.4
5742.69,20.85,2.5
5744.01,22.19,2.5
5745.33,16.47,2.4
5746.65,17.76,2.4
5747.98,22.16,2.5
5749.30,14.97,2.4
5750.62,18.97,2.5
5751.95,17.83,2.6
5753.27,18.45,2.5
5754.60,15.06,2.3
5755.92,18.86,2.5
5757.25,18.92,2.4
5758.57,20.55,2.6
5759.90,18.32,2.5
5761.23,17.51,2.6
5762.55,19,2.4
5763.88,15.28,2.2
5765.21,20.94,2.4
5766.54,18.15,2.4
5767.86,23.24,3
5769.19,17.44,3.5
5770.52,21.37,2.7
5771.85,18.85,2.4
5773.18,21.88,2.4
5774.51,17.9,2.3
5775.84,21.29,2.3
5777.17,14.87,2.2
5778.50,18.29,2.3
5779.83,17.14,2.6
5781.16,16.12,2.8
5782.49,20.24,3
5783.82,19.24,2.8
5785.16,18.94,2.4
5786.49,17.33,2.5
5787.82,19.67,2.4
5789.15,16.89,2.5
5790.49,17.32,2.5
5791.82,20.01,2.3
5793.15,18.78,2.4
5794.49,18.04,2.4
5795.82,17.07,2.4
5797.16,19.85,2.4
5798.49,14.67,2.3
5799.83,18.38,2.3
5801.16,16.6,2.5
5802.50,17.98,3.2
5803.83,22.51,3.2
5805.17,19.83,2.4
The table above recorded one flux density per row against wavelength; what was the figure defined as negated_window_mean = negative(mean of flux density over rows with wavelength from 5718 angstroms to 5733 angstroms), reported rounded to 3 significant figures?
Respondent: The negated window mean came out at -19.5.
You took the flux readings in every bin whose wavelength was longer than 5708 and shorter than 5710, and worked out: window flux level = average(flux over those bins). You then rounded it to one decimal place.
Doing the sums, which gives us 16.0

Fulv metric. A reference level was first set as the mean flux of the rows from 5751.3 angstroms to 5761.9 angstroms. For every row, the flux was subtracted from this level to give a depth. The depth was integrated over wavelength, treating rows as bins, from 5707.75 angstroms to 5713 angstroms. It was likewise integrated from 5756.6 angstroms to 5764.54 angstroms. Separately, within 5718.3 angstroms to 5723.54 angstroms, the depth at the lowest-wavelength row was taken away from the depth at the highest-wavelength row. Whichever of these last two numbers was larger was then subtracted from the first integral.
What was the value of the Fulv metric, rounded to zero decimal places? 18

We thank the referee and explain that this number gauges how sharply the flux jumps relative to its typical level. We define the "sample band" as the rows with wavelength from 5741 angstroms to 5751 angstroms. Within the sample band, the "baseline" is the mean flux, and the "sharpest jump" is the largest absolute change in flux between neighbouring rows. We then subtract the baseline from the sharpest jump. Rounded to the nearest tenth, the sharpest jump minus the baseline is -11.5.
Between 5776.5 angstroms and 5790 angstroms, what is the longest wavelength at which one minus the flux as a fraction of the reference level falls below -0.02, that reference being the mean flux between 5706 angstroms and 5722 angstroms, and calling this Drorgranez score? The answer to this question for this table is 5787.82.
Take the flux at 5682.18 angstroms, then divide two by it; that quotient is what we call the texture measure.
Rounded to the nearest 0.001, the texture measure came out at 0.112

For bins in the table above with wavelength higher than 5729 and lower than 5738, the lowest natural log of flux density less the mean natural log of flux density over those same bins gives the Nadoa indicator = -0.194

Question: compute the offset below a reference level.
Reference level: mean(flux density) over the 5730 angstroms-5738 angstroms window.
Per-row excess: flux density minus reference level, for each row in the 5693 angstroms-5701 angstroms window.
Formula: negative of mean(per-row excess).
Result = 0.2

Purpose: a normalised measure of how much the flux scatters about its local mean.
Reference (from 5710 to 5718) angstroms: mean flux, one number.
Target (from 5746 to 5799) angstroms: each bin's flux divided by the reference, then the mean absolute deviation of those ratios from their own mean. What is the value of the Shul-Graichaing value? 0.10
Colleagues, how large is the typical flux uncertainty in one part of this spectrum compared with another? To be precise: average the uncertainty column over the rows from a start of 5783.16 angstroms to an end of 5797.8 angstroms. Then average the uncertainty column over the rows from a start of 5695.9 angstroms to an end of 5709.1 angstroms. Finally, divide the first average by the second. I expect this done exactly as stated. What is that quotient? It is 1.01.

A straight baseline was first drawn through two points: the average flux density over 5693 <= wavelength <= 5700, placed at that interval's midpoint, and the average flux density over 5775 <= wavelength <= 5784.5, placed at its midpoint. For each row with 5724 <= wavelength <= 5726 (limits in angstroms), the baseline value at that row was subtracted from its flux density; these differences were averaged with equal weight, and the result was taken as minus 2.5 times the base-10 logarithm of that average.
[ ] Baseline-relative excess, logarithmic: -0.6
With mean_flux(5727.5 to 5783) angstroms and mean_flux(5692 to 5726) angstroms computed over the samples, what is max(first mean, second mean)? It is 18.7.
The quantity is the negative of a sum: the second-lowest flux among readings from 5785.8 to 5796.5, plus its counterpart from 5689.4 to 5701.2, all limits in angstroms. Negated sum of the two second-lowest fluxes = -33.2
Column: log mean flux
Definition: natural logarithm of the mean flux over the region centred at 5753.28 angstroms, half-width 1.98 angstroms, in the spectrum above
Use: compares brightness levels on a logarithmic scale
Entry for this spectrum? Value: 2.84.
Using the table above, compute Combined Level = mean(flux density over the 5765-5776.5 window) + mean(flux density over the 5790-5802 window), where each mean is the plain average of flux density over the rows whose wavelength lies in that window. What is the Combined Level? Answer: 38.0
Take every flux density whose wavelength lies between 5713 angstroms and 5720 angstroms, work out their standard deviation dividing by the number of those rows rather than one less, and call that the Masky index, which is 2.62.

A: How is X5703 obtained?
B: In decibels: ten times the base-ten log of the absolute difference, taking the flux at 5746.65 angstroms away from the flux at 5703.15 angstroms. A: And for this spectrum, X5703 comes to 4.3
